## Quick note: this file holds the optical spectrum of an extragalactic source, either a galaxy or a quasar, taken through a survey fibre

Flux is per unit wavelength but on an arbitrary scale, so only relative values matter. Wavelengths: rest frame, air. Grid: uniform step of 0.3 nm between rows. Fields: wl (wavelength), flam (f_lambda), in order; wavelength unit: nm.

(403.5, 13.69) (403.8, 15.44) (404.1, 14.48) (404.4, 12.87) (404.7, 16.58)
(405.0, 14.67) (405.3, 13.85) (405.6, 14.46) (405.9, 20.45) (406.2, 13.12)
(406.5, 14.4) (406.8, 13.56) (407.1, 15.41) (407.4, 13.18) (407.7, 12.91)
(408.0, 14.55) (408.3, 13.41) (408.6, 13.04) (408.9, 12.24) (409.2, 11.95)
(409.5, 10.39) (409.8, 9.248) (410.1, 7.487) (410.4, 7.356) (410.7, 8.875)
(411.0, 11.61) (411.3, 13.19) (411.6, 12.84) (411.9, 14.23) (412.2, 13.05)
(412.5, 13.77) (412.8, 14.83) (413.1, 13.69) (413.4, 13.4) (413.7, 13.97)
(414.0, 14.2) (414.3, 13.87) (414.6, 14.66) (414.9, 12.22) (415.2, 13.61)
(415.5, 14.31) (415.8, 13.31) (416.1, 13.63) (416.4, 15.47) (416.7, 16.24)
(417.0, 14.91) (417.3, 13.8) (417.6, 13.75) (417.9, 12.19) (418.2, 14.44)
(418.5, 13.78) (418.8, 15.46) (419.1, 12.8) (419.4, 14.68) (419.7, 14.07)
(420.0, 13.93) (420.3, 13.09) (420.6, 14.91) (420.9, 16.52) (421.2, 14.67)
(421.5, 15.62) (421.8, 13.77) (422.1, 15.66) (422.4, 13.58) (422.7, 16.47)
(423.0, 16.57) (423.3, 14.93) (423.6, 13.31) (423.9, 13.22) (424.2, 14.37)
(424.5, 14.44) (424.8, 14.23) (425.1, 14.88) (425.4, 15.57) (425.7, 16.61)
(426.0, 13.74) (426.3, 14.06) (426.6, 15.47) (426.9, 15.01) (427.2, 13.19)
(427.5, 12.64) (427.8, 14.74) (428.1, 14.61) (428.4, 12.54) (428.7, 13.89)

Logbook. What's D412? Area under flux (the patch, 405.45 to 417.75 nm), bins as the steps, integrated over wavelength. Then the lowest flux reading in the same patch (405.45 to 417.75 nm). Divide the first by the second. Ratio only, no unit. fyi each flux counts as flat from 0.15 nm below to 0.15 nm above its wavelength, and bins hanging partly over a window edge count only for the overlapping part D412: 22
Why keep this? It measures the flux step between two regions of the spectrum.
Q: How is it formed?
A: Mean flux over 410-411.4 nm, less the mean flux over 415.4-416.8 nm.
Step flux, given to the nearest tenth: -4.9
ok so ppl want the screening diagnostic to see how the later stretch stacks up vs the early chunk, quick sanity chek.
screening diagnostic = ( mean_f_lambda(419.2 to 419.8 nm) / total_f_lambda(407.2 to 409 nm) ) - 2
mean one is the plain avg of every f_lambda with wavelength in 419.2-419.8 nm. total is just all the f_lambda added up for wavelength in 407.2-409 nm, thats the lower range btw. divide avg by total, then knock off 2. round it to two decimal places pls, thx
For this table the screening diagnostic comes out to -1.82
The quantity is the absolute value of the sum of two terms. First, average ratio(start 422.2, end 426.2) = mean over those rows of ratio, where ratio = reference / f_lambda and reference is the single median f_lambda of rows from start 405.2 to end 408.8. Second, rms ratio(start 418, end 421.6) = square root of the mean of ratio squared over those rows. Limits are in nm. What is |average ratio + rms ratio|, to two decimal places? 1.89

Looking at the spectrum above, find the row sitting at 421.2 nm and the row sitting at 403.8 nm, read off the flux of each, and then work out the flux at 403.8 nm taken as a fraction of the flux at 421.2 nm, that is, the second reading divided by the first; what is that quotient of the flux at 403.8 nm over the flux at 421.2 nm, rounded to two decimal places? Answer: 1.05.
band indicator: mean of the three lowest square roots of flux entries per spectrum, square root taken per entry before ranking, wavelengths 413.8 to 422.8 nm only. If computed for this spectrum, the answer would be 3.52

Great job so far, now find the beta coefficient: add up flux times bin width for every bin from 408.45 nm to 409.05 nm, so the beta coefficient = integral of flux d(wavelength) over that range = 7.6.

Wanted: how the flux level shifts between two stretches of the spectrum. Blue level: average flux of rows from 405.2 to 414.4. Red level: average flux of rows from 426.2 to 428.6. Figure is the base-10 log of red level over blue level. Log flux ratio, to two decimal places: 0.03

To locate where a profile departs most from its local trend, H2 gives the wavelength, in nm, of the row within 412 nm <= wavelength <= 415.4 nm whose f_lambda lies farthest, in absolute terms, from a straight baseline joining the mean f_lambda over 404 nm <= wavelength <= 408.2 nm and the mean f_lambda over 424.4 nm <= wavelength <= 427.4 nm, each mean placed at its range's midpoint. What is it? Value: 414.9 nm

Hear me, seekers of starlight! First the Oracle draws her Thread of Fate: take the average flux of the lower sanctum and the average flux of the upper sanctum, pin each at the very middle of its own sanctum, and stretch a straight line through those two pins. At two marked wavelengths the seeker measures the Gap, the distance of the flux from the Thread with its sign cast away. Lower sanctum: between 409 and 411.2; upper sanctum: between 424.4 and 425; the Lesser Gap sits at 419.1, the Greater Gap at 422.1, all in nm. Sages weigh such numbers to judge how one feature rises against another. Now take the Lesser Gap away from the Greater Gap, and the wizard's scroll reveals 1.9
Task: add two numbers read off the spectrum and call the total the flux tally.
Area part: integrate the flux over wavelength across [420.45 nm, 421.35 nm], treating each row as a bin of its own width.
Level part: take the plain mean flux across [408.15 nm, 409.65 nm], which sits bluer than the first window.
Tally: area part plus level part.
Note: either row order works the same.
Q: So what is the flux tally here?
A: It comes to 26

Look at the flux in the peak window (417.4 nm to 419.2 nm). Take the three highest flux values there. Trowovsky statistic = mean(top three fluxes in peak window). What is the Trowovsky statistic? 14.6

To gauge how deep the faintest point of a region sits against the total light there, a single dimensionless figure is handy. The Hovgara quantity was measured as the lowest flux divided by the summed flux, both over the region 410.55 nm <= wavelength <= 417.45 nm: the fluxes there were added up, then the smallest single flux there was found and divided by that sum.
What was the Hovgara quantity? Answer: 0.028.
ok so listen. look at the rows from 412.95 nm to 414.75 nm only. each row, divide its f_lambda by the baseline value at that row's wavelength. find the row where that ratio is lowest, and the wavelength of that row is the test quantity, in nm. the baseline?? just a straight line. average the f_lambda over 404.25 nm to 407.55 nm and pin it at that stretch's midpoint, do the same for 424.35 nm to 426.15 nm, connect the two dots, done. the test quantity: 413.4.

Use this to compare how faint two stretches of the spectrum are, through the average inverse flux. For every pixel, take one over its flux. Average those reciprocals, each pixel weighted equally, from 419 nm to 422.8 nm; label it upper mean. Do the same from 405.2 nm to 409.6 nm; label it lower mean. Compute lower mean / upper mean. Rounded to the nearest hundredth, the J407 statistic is 1.07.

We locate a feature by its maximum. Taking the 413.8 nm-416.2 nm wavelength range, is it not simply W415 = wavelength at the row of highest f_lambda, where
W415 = 414.6 nm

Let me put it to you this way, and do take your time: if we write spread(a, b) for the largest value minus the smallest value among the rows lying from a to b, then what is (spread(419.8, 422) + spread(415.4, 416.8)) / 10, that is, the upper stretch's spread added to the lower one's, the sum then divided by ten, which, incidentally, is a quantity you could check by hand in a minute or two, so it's 0.64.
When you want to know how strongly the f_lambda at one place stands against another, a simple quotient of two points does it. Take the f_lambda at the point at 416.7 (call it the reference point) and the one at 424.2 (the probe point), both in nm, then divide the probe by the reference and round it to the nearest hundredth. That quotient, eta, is 0.88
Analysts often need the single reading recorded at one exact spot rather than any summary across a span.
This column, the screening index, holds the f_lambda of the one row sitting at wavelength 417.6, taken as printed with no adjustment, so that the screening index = 13.75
